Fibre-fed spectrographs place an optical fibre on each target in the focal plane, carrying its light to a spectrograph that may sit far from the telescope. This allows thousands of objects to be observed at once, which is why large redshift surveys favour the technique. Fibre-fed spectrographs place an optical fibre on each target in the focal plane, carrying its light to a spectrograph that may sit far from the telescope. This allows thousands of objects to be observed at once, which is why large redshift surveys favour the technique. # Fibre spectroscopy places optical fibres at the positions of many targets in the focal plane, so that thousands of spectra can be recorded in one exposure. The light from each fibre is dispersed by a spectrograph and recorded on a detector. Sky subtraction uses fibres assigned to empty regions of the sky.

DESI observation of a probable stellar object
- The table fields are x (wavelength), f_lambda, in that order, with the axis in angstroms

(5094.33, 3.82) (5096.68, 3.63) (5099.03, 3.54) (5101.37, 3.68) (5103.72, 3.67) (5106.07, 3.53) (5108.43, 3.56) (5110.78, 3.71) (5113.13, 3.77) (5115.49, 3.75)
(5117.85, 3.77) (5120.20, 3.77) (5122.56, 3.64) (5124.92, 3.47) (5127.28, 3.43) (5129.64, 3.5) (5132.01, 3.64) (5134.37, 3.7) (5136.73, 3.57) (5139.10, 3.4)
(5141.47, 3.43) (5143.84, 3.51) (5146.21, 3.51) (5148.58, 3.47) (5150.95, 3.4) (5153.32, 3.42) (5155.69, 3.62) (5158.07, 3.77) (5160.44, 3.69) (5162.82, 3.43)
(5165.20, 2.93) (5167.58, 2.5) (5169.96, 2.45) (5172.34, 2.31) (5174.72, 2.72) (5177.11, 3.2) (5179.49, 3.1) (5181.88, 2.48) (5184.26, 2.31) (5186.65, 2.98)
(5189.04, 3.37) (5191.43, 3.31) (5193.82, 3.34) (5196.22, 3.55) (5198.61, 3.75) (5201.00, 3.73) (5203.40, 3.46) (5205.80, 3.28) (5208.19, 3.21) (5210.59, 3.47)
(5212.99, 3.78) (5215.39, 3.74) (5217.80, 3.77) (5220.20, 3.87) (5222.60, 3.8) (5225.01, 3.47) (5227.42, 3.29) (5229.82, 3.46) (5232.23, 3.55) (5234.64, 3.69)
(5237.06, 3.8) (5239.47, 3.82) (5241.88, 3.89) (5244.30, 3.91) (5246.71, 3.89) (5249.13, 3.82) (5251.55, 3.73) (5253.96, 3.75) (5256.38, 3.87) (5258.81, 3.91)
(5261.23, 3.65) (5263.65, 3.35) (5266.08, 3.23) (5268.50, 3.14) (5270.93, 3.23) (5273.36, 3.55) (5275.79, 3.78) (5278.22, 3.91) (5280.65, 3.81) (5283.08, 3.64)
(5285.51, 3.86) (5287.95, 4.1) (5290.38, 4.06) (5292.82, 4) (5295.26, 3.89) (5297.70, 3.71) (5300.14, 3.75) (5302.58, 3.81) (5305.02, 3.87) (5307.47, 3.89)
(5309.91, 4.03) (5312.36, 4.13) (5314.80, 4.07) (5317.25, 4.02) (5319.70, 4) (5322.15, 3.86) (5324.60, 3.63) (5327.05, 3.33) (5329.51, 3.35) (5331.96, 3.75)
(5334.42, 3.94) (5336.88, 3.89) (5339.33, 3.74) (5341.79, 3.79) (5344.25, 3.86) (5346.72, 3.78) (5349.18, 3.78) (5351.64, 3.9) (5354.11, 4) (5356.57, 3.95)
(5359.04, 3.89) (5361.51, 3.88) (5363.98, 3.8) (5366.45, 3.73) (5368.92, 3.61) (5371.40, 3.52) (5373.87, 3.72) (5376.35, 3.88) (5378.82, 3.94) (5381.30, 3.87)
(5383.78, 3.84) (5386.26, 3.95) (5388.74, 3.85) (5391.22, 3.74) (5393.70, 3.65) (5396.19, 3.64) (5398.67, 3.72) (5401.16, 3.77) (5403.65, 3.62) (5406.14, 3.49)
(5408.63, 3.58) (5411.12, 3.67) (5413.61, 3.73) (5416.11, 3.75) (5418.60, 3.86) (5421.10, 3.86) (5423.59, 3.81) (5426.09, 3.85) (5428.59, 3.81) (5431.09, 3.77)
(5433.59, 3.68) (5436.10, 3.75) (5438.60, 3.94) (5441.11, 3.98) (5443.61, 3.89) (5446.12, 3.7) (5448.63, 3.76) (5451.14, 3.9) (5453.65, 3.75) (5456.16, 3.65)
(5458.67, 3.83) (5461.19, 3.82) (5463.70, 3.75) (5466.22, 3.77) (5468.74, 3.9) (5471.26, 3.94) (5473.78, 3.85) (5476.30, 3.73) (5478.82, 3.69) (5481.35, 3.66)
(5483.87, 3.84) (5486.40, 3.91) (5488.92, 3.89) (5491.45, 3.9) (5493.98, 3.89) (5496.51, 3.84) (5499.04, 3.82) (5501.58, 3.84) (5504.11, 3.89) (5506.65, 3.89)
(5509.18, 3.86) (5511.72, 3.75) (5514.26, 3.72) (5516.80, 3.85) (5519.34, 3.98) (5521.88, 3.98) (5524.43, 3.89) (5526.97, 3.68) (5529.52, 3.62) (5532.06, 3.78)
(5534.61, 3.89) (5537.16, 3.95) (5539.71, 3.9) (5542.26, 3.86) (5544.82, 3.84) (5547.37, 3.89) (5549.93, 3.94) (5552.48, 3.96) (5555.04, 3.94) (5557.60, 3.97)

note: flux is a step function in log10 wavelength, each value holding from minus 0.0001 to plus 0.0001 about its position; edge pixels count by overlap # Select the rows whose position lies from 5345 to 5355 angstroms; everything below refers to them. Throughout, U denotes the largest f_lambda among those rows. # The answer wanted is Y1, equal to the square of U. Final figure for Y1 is 16.0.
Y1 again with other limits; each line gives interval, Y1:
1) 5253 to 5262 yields 15.3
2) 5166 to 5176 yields 7.4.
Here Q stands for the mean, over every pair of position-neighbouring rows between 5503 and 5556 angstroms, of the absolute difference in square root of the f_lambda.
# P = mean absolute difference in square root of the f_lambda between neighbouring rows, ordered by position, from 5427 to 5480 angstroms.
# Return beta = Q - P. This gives -0.006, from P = 0.024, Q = 0.018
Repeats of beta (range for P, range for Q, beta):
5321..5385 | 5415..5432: -0.017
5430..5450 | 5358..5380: -0.001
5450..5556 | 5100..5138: 0.003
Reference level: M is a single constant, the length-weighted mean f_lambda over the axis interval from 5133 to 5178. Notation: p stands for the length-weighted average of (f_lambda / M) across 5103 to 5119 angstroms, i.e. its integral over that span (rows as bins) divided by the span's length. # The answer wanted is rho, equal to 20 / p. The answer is 17.8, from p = 1.126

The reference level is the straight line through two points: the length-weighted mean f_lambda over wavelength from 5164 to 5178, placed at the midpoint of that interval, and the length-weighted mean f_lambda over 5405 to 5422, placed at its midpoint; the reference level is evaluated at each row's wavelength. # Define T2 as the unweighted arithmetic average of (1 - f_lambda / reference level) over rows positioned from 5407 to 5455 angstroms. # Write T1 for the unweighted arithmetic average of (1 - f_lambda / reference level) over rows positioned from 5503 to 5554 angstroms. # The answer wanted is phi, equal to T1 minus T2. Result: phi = 0.08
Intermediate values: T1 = 0.080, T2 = 0.00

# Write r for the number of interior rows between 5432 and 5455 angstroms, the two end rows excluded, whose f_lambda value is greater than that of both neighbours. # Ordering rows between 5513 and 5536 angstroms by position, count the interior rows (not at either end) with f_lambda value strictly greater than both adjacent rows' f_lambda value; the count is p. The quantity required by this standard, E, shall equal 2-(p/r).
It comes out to 2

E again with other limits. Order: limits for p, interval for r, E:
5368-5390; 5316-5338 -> 0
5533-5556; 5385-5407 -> 0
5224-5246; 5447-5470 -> 2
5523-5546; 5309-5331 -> 1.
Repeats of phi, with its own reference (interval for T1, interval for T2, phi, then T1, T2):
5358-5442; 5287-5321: 0.19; -0.034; -0.22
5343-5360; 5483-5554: -0.20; -0.128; 0.07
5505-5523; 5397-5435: 0.07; 0.065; 0.00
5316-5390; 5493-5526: -0.16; -0.104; 0.06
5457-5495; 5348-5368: 0.15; 0.037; -0.12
